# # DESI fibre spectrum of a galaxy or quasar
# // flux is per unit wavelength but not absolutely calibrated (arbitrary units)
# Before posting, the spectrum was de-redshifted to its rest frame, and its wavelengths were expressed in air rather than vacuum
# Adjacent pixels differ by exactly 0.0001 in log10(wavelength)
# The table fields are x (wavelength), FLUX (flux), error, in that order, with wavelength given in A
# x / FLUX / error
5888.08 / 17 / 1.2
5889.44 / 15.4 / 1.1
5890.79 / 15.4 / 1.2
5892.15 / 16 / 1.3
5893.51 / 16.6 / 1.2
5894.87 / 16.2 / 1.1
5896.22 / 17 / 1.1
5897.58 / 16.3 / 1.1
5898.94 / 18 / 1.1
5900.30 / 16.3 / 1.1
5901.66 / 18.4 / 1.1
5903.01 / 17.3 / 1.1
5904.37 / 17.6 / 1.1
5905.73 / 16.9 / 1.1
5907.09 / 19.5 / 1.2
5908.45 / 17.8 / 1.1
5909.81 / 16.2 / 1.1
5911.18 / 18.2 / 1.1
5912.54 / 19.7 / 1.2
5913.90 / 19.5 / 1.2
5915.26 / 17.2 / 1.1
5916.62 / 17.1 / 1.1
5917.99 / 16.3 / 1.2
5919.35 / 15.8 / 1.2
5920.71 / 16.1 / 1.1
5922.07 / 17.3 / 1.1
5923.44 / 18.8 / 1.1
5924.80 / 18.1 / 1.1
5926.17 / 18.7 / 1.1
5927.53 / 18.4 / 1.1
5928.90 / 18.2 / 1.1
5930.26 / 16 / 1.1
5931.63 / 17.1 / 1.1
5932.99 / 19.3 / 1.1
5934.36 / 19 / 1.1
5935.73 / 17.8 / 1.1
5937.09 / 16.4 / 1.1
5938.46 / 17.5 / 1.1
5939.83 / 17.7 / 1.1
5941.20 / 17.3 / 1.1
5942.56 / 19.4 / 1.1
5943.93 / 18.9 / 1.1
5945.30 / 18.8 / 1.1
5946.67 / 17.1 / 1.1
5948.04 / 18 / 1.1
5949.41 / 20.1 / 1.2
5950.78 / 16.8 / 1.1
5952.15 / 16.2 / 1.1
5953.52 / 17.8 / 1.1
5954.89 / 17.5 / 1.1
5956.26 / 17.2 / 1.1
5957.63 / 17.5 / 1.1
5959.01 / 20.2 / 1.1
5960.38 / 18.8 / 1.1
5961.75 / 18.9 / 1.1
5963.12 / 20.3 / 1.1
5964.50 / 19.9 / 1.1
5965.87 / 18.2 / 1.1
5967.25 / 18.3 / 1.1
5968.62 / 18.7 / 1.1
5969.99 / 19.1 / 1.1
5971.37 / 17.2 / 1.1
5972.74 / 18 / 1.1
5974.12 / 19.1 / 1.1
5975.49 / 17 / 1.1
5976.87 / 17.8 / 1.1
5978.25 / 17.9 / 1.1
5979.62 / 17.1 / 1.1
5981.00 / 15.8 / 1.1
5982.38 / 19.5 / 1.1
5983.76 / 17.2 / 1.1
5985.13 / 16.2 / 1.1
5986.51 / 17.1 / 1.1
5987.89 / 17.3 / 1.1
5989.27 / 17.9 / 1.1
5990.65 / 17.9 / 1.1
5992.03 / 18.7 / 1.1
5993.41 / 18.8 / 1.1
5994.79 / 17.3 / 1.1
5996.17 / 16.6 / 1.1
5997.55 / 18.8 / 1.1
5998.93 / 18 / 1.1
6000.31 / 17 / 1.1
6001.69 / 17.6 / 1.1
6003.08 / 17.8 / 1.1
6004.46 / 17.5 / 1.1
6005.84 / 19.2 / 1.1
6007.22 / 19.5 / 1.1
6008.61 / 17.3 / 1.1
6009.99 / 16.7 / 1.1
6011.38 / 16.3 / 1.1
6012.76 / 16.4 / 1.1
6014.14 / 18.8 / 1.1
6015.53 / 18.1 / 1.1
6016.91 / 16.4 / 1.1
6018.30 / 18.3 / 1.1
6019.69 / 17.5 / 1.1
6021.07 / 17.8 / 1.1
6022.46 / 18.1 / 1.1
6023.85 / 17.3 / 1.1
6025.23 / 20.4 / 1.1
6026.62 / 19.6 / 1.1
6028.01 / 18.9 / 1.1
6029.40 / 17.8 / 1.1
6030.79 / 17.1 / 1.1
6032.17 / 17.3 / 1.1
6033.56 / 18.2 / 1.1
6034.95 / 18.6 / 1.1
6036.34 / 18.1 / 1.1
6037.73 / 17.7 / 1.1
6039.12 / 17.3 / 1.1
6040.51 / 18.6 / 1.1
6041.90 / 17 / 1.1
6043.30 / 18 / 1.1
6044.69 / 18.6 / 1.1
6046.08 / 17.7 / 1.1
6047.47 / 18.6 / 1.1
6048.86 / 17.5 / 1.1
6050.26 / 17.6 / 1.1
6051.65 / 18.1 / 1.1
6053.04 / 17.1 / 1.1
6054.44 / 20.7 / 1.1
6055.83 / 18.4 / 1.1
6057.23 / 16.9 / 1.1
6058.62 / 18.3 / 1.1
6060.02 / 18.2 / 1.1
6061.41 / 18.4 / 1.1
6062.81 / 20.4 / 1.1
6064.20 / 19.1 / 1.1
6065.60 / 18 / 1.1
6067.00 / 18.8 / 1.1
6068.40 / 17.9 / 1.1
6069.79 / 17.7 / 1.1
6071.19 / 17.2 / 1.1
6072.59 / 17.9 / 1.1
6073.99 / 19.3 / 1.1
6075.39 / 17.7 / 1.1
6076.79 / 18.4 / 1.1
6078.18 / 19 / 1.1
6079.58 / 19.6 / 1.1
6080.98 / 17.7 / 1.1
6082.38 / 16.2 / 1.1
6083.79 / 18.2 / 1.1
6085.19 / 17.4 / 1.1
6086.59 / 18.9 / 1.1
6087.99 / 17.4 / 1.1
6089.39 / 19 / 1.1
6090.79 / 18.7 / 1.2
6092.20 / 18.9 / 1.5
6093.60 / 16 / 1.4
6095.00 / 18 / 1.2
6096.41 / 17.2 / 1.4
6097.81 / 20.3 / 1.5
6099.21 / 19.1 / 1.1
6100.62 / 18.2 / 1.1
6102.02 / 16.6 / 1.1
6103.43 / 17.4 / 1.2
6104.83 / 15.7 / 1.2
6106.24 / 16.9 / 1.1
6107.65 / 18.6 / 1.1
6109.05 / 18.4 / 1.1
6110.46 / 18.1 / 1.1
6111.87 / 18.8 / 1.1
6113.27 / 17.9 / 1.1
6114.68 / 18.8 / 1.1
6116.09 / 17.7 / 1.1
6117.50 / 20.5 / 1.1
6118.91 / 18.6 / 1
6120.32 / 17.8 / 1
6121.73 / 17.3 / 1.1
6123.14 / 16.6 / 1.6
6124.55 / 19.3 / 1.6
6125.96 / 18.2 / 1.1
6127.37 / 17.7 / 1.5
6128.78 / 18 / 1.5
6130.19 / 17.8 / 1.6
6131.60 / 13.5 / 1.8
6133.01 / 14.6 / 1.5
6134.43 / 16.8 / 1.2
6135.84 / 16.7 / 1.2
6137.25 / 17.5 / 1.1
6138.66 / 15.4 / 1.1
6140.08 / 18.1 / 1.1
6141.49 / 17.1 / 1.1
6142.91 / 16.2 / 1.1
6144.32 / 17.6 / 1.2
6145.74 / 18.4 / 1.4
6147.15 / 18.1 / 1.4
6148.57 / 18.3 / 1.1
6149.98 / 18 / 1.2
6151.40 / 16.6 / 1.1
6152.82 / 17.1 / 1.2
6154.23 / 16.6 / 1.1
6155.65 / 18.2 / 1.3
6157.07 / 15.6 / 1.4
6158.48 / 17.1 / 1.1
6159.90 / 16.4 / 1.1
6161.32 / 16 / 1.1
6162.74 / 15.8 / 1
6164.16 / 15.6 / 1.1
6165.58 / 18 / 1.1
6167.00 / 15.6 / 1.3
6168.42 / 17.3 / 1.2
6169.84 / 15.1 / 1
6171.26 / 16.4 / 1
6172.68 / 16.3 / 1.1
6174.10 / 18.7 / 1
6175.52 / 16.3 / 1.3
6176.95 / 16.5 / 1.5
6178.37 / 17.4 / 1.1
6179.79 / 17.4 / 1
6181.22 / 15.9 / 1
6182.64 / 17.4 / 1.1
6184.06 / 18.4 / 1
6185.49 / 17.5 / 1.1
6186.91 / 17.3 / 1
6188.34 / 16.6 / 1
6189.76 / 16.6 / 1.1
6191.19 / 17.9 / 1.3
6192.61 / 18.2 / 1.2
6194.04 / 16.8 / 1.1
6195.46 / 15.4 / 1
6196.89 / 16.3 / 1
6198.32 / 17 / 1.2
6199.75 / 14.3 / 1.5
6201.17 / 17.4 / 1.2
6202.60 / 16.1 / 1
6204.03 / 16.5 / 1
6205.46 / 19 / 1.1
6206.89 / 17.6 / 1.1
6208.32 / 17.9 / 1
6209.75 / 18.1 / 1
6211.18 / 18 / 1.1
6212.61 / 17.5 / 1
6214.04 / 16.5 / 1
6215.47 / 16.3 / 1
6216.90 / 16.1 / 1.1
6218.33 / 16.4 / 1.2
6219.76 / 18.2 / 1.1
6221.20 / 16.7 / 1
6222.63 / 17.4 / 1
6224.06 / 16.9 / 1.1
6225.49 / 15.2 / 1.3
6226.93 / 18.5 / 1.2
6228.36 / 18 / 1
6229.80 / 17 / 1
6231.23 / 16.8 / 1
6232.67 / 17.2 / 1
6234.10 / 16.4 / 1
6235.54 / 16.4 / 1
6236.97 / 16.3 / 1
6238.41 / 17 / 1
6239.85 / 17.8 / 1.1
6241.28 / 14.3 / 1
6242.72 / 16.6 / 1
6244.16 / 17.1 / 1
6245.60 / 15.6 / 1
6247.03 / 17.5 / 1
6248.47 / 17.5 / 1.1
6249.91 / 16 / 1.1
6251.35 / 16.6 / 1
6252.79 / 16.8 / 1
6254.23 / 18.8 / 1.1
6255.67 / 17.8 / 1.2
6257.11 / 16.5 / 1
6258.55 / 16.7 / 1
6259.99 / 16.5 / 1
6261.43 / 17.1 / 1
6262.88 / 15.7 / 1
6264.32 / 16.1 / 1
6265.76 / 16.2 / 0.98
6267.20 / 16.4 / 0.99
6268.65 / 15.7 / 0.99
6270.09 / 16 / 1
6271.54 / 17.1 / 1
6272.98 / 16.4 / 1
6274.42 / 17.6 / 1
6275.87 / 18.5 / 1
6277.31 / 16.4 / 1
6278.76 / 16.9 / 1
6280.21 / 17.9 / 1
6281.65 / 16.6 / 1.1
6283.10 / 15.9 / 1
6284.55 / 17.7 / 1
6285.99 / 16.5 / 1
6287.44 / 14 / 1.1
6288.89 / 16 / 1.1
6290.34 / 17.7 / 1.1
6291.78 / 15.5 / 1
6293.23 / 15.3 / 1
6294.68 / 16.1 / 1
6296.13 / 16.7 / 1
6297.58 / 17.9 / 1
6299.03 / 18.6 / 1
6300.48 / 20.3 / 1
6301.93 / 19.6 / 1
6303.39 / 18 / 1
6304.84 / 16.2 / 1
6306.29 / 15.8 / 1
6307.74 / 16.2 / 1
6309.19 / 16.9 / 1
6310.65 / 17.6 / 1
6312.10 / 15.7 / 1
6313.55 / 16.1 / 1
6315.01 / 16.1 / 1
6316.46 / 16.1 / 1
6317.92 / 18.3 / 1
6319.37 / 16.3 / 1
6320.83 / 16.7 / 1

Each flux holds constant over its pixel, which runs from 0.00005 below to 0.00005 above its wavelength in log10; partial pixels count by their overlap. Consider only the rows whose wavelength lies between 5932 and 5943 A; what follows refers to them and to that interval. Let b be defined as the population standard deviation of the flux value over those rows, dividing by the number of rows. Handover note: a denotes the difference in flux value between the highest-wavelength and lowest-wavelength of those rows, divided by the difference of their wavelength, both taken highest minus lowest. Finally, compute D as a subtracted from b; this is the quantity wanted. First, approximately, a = 0.01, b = 1.0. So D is 0.99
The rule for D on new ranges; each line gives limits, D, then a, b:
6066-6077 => 0.68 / -0.04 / 0.6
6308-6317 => 0.75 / -0.11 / 0.6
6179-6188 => 0.75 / -0.01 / 0.7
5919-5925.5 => 0.72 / 0.42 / 1.1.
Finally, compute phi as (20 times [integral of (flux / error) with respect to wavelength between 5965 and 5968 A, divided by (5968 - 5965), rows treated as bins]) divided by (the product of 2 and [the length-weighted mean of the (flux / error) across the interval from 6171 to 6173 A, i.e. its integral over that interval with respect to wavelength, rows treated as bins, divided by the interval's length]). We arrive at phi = 10.7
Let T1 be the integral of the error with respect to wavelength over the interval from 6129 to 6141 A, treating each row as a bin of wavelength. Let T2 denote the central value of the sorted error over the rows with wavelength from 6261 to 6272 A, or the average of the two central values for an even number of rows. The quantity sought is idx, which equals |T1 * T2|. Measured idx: 15.9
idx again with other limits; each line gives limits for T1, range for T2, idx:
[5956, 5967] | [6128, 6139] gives 16.3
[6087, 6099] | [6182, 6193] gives 17.0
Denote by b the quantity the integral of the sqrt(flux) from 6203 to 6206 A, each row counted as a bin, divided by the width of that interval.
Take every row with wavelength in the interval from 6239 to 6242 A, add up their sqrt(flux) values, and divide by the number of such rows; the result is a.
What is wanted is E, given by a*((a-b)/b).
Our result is -0.17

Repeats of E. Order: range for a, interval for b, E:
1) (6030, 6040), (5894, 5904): 0.08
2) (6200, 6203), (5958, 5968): -0.26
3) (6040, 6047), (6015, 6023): 0.04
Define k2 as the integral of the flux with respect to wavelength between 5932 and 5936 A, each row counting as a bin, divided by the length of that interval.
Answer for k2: 18.7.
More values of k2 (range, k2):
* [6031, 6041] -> 17.9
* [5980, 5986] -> 17.2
